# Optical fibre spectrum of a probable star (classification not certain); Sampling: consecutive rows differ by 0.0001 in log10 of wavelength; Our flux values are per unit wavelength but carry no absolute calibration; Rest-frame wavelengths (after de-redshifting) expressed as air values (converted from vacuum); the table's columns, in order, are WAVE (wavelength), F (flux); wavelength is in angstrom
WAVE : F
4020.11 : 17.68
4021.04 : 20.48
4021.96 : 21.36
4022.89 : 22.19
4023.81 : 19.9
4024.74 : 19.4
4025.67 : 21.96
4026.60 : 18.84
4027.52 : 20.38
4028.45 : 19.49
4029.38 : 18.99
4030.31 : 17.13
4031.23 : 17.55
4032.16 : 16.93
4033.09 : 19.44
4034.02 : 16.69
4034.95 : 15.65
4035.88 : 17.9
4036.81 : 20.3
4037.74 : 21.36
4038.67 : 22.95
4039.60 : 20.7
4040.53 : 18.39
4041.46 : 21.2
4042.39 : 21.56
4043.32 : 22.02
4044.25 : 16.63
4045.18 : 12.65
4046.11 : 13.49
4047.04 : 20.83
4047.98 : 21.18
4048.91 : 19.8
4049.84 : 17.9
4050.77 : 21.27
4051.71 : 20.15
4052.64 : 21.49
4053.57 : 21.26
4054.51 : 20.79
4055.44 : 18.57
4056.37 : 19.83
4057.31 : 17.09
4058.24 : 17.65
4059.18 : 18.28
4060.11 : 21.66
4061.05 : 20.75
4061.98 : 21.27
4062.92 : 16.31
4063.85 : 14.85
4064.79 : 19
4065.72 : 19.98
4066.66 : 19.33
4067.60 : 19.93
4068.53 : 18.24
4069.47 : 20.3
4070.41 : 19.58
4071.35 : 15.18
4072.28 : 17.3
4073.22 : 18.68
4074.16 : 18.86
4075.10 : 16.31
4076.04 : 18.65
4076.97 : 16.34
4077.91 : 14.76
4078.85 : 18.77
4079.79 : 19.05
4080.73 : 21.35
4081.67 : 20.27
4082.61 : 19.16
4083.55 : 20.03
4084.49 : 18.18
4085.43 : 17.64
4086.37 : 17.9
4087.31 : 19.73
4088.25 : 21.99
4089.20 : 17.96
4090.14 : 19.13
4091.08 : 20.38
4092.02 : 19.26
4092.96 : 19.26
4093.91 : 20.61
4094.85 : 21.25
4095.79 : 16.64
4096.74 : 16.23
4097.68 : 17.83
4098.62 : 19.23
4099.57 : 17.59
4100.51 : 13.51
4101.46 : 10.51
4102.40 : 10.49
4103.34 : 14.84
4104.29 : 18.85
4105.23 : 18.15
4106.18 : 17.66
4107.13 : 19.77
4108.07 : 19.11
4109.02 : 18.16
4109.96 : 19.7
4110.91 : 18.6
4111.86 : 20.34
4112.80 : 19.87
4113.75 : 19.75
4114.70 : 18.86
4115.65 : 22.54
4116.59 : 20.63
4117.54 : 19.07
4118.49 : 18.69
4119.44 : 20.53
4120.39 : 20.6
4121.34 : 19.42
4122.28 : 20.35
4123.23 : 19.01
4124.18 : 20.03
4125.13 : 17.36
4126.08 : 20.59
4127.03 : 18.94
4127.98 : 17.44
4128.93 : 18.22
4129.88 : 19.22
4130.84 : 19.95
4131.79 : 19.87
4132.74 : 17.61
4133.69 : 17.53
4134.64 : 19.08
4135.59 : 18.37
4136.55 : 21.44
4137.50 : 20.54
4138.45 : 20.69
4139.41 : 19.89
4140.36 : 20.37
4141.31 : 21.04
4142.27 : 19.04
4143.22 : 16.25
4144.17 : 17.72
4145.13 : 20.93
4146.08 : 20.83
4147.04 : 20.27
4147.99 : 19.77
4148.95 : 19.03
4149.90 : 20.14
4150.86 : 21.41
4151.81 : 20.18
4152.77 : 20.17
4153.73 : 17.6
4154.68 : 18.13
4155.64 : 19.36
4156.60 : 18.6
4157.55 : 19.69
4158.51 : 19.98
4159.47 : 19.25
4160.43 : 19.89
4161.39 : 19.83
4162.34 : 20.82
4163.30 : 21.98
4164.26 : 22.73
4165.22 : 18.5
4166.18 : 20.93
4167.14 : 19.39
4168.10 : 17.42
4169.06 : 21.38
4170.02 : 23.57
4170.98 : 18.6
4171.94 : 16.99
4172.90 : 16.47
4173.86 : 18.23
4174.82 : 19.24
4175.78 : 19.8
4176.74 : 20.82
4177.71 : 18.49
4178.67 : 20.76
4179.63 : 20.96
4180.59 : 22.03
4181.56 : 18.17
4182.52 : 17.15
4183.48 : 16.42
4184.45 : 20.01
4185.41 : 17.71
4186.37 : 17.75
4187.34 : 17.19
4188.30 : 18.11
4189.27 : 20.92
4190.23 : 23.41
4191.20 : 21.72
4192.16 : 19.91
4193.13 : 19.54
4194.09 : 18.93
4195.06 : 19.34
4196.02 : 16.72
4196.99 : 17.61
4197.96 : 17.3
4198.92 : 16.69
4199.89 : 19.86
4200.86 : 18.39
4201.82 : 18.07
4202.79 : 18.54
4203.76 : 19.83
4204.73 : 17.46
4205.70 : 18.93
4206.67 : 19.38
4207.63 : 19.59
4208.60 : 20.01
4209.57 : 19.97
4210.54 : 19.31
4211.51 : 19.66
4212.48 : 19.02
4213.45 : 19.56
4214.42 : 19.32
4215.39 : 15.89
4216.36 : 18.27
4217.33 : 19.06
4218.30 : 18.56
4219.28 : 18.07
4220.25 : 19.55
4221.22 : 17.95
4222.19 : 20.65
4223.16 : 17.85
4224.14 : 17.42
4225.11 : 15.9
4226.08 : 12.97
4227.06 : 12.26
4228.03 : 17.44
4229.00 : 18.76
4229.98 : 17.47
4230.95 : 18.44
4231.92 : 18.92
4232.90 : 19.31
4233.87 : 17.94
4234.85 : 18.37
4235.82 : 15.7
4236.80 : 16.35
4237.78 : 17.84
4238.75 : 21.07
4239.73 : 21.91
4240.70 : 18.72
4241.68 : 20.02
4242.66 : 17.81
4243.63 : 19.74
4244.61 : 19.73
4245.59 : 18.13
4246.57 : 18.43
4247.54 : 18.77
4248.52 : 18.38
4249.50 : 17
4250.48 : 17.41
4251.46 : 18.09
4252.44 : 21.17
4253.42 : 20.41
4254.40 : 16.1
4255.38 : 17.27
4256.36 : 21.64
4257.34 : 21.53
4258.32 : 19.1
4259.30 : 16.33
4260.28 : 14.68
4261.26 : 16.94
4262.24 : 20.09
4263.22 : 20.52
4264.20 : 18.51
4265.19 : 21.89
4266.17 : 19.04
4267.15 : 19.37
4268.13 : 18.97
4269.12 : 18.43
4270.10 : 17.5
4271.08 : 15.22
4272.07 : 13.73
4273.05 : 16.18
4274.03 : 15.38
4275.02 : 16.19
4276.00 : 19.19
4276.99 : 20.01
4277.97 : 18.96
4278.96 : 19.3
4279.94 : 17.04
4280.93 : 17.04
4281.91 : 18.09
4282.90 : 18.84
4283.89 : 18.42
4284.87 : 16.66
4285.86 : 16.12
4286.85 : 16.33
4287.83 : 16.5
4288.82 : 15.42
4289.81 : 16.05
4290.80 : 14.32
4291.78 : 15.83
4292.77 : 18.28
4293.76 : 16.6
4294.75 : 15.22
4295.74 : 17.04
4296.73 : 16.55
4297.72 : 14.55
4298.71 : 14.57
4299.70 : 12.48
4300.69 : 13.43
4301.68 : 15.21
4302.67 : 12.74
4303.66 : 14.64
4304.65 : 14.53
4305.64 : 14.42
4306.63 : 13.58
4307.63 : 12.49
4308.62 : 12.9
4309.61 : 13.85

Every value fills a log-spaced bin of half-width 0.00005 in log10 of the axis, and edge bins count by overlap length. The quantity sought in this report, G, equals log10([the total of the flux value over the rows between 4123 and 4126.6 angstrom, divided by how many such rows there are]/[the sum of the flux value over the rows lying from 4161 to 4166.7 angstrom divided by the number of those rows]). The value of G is -0.034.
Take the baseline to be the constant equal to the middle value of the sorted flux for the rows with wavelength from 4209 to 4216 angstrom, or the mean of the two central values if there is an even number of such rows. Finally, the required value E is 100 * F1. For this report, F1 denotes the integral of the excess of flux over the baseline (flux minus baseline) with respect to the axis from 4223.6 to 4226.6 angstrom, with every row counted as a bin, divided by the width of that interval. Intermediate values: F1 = -3.9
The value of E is -387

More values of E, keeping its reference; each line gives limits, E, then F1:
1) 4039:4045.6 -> -18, -0.2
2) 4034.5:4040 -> 49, 0.5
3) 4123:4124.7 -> 22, 0.2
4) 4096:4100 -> -167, -1.7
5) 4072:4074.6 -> -97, -1.0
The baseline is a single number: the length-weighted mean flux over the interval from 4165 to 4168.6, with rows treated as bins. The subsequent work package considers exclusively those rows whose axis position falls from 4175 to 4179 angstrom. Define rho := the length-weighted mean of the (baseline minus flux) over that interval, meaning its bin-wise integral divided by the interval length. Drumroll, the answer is -0.8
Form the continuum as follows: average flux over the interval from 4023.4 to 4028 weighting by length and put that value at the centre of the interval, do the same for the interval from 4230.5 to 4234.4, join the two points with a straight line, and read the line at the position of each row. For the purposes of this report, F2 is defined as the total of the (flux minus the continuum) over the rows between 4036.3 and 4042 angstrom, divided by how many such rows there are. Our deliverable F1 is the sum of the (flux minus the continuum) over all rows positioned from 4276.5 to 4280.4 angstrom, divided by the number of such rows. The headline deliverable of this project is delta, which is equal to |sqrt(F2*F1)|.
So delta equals 0.65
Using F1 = 0.5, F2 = 0.8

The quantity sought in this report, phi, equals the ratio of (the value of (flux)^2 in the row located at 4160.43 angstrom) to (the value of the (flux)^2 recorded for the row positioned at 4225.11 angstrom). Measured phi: 1.6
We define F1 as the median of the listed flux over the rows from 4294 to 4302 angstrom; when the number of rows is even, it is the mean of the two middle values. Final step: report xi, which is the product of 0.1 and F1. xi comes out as 1.49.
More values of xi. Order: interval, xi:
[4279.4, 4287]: 1.70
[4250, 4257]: 1.81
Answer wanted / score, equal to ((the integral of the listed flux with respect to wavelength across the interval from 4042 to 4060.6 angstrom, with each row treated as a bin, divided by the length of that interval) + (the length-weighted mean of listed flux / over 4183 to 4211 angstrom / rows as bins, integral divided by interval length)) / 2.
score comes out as 19.1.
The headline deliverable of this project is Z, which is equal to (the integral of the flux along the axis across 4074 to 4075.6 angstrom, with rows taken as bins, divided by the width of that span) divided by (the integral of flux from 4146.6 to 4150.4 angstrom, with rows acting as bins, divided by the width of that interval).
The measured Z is 0.87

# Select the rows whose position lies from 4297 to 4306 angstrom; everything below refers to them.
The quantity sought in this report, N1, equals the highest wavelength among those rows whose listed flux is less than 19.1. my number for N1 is 4305.64 angstrom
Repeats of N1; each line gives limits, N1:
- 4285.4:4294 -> 4293.76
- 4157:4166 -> 4165.22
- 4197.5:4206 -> 4205.70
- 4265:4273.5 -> 4273.05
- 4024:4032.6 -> 4032.16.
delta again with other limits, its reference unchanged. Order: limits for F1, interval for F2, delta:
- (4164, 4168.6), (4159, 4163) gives 0.75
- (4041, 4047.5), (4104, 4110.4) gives 1.09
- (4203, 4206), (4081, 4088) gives 0.26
